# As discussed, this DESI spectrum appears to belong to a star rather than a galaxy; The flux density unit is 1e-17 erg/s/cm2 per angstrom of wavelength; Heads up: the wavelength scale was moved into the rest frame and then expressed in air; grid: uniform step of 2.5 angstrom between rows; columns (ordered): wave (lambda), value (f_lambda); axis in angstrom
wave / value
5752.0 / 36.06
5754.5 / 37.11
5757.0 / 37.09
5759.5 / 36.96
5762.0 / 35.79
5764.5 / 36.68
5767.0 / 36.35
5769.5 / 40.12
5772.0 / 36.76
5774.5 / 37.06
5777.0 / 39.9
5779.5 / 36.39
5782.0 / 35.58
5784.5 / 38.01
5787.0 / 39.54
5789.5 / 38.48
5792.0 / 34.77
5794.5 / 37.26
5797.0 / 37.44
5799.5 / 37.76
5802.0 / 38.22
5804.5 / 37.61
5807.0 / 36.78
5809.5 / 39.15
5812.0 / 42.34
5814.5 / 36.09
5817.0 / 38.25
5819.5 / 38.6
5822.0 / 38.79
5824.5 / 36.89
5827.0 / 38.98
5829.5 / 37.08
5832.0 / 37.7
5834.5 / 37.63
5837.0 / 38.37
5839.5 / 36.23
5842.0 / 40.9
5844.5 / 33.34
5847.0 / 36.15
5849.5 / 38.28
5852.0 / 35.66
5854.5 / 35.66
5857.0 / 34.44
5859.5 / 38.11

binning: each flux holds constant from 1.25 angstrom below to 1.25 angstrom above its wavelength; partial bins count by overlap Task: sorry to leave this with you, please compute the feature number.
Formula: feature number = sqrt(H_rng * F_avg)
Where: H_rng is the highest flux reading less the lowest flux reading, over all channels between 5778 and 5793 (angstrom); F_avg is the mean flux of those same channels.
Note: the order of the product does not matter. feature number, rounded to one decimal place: 13.3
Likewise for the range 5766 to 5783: 13.0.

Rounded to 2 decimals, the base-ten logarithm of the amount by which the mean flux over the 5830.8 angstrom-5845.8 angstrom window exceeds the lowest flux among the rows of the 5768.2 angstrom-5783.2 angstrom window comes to 0.25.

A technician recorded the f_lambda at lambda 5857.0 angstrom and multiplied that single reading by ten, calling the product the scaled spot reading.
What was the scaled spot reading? 344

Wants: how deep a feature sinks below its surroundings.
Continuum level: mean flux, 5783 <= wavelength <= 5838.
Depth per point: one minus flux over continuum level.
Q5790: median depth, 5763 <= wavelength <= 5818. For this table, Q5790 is 0.012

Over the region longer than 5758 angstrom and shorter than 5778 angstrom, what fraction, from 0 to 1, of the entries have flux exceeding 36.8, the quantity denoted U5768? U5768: 0.50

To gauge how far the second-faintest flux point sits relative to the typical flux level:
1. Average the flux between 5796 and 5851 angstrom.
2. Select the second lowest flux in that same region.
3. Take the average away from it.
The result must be -1.75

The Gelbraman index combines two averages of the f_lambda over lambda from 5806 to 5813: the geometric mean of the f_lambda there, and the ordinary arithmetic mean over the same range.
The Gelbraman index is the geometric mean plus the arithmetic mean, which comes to 79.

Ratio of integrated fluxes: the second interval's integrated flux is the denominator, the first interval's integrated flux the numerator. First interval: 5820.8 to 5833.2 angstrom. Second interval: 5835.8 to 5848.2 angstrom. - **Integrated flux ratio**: 1.02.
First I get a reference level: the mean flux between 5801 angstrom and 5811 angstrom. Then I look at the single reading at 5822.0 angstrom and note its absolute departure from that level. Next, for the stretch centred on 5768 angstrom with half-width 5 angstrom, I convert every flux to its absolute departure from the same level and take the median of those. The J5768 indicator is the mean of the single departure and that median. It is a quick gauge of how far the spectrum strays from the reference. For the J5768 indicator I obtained 1.1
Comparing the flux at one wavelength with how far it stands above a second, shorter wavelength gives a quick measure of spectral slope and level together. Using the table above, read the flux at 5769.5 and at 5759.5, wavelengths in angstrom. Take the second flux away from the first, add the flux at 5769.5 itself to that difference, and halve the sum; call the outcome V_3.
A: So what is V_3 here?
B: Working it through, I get 21.6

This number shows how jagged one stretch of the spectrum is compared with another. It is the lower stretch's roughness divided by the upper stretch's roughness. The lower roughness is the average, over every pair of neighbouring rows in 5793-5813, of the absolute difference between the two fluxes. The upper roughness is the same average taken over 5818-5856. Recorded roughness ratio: 0.54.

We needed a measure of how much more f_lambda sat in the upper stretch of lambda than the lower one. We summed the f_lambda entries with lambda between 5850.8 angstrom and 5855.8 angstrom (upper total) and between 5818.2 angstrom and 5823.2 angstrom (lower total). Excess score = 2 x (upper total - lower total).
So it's -12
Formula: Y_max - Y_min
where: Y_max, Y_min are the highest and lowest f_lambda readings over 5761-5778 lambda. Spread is 4.3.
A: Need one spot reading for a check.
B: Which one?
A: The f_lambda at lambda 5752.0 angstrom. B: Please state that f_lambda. 36.06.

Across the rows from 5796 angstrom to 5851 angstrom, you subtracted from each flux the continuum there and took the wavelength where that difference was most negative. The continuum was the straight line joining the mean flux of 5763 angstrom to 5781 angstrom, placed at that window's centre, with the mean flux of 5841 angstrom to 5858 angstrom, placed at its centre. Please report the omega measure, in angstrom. 5844.5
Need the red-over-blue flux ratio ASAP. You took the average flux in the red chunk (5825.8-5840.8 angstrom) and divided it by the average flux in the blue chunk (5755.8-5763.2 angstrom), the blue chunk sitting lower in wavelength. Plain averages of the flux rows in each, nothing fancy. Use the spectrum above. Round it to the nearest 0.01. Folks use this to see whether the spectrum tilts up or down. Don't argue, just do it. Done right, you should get 1.03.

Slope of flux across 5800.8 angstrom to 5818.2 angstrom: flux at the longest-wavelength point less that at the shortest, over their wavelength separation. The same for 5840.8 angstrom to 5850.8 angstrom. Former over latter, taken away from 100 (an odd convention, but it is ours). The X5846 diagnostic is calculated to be 100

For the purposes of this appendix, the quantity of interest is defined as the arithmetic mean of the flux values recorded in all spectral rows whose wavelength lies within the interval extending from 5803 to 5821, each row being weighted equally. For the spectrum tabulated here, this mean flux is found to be 38.4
